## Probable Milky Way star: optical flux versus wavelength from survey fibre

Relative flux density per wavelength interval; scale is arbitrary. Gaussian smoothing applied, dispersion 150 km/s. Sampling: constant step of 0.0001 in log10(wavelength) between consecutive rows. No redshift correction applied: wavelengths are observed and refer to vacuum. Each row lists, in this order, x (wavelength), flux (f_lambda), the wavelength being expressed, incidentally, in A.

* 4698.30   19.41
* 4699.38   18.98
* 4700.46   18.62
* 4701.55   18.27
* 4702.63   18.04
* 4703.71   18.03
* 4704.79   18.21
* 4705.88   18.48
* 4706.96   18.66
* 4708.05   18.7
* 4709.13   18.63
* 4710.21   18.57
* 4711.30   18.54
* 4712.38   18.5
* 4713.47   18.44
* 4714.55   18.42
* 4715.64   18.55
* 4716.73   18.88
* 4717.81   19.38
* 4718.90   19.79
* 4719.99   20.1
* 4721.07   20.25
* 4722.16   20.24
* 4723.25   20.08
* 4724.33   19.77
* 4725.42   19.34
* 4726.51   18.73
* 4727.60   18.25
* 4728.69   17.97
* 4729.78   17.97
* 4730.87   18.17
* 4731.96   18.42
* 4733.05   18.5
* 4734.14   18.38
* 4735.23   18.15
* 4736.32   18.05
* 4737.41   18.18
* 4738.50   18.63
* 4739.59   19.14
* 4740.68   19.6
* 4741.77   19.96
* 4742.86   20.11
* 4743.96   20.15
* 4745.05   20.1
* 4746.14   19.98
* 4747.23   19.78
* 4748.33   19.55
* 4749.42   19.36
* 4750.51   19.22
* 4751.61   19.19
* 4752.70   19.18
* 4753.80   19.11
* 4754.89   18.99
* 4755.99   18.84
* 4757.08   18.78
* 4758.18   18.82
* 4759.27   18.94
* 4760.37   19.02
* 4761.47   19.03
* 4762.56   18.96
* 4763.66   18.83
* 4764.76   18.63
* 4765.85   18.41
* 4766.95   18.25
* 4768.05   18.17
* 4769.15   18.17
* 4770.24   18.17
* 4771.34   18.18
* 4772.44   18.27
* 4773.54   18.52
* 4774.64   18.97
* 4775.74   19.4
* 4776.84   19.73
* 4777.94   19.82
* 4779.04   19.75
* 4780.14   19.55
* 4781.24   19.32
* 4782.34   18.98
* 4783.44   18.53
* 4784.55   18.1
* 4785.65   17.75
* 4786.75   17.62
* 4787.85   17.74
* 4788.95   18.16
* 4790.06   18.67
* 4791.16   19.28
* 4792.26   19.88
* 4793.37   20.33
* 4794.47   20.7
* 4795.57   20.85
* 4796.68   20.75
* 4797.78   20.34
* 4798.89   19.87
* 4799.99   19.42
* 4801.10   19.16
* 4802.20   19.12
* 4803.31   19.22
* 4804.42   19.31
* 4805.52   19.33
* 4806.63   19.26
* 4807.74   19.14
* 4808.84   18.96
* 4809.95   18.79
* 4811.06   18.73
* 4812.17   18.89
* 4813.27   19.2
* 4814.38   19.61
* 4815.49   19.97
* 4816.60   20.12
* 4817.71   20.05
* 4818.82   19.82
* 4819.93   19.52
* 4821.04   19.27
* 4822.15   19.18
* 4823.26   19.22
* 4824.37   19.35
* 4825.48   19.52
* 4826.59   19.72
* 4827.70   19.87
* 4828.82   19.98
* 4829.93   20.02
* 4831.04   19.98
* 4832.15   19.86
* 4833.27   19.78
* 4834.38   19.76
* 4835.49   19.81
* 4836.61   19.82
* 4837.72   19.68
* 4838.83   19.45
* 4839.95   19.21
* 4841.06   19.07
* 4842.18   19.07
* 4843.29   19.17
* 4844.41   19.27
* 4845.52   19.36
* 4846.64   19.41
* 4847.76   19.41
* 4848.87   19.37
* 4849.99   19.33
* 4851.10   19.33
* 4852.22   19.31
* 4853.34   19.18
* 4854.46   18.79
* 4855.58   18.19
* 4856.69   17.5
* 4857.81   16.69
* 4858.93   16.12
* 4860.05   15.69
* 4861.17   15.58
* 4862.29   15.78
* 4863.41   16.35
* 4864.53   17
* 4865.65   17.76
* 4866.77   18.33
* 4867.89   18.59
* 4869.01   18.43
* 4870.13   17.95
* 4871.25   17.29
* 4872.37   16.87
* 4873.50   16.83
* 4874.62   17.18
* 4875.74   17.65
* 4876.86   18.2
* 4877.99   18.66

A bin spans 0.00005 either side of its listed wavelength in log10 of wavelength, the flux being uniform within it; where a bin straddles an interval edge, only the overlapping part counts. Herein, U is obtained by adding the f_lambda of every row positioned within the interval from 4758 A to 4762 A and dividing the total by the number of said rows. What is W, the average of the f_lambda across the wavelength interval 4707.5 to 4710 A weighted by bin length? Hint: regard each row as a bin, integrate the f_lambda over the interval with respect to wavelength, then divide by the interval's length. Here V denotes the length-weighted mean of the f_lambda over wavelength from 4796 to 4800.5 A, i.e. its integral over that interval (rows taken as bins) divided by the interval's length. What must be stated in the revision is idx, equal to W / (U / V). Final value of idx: 19.8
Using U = 19.0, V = 20.1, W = 18.7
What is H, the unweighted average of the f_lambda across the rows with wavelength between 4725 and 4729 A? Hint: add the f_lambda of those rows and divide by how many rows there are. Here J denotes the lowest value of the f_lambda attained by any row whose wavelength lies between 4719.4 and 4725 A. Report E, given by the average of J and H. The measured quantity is 19.2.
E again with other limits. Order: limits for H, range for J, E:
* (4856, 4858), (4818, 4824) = 18.1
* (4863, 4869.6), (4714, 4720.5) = 18.1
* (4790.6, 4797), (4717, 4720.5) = 19.8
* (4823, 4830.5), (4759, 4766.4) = 19.0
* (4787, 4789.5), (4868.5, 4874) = 17.4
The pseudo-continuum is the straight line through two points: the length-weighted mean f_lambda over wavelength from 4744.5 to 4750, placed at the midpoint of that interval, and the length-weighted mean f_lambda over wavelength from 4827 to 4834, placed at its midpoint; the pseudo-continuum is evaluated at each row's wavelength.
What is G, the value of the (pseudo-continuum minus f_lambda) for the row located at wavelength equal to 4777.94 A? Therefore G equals 0.0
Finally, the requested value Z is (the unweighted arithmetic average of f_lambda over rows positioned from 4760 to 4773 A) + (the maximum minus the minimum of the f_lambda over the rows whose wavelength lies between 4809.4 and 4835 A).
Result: 19.9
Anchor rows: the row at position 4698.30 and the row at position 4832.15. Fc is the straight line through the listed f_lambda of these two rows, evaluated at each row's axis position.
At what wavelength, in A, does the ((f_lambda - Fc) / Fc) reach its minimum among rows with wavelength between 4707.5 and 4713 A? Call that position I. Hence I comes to 4712.38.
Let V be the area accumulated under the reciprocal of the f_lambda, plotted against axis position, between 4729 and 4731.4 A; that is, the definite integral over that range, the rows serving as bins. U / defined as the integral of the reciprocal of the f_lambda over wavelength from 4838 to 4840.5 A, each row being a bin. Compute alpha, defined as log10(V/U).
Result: 0.01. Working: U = 0.129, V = 0.133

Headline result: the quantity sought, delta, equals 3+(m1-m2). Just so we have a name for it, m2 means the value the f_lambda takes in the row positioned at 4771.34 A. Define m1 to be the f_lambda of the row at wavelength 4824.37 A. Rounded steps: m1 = 19.35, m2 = 18.18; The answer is 4.2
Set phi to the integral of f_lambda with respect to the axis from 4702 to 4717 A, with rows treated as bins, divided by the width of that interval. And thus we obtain 18.5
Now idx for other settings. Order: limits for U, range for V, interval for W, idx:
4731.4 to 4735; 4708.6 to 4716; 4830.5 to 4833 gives 20.0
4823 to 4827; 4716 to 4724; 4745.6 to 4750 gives 20.0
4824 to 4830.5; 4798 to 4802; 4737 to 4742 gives 18.9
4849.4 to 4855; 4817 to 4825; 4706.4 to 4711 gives 18.9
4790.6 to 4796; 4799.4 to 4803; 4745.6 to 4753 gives 18.6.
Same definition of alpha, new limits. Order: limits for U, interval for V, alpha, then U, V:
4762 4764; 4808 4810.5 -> 0.10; 0.106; 0.132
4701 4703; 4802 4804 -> -0.02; 0.110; 0.104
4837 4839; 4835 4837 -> -0.01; 0.102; 0.101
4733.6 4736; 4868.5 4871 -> 0.02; 0.132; 0.139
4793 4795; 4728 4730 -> 0.06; 0.098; 0.111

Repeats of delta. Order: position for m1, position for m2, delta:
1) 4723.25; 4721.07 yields 2.8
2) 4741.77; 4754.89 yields 4.0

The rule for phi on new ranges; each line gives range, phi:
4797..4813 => 19.3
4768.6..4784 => 19.0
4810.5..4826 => 19.5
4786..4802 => 19.5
